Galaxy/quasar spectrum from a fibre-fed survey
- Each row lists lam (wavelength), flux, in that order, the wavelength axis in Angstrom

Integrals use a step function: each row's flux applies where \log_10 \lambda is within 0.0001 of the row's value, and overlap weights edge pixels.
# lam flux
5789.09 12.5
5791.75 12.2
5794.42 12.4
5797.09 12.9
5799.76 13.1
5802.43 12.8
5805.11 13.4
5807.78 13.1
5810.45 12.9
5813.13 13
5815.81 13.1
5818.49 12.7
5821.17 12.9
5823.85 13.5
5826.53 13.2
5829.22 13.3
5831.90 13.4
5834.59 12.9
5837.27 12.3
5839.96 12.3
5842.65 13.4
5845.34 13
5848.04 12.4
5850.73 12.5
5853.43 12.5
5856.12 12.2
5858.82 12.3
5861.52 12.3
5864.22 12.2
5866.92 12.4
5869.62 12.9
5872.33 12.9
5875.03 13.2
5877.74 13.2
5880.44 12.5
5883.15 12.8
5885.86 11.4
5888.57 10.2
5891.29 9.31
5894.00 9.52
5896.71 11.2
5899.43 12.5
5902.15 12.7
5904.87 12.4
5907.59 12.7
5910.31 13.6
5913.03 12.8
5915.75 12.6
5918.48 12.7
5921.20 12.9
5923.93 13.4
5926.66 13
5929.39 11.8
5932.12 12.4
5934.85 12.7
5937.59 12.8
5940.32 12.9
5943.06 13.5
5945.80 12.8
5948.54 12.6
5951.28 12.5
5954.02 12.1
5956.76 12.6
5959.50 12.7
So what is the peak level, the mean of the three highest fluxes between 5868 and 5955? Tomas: 13.5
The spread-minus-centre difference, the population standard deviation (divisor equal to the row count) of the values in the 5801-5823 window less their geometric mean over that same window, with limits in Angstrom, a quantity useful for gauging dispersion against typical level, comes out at -12.8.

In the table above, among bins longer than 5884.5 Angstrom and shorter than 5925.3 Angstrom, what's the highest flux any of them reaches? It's 13.6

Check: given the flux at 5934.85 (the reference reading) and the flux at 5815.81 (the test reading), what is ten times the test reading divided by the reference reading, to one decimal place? 10.3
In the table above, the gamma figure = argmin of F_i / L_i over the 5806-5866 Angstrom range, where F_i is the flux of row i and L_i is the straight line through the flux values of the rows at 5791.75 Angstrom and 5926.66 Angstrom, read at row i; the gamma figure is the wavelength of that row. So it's 5864.22 Angstrom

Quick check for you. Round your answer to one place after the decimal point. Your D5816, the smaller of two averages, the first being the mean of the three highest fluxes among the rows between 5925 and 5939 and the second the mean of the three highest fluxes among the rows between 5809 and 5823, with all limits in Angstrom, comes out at 12.8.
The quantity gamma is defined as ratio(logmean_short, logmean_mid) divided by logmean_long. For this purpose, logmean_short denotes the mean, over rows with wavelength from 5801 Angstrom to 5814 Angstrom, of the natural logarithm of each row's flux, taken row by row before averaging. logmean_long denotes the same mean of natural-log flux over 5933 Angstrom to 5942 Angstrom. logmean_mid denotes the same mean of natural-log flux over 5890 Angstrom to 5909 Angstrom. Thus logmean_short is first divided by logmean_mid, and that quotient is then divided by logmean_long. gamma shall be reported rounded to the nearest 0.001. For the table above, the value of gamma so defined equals 0.414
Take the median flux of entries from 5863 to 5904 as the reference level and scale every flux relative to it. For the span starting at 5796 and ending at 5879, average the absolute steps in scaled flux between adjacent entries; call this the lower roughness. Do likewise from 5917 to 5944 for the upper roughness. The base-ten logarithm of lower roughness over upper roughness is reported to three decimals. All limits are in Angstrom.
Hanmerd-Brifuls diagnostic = -0.206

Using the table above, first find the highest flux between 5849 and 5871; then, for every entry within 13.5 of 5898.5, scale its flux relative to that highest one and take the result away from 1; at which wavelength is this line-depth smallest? 5910.31 Angstrom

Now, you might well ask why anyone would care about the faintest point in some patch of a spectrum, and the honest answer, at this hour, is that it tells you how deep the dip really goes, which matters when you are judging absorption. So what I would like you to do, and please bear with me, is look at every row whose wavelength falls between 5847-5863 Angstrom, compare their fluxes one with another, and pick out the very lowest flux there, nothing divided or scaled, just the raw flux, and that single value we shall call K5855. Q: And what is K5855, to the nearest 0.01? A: 12.20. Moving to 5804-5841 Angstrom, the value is 12.30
